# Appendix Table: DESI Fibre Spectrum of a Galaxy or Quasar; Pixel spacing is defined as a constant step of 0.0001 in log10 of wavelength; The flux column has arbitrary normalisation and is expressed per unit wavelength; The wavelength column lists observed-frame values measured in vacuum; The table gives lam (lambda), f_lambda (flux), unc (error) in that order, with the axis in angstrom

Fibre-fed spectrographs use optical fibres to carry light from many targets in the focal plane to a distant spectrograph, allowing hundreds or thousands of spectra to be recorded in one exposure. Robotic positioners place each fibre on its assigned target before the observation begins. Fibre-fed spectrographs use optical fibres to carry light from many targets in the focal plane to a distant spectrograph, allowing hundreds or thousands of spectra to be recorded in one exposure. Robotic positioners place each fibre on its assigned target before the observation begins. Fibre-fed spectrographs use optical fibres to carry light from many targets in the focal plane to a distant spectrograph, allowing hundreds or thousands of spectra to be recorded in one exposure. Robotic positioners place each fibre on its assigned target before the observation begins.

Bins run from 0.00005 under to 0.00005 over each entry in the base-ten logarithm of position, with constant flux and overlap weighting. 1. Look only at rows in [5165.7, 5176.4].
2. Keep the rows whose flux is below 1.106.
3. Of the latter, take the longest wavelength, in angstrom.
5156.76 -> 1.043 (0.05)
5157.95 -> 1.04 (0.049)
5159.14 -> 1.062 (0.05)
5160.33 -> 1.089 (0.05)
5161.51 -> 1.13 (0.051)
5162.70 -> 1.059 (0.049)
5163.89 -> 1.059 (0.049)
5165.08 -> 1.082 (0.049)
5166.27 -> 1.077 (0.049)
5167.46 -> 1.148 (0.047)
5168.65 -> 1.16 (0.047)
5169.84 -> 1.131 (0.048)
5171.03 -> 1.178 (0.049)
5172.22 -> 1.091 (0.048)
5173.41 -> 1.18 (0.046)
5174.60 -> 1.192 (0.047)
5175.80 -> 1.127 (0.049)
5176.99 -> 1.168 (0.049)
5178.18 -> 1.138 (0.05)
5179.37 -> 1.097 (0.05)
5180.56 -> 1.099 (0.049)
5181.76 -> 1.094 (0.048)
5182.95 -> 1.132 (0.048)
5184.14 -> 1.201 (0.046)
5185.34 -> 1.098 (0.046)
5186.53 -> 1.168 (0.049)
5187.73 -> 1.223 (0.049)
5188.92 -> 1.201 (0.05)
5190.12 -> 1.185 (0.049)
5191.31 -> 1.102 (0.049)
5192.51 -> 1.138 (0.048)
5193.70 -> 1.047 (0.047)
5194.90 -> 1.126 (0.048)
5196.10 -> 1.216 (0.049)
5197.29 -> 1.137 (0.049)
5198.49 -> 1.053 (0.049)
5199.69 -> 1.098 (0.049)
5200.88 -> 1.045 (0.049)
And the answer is 5172.22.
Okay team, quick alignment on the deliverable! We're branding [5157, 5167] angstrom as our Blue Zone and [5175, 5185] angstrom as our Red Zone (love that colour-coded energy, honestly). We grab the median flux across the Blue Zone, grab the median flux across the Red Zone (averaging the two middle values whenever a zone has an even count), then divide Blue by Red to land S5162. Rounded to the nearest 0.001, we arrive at 0.947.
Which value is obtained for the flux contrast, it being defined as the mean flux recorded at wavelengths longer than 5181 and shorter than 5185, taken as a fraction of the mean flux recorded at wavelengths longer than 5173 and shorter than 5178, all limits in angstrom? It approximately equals 0.98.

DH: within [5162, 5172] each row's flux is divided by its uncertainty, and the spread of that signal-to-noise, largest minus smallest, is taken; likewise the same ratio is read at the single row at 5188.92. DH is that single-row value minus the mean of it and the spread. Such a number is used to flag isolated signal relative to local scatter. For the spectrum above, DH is 10.5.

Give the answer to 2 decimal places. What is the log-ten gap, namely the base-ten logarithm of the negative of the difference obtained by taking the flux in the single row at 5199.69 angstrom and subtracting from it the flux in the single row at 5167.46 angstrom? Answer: -1.30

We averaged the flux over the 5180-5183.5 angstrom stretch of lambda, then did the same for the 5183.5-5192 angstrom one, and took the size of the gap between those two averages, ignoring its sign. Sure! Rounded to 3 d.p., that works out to 0.060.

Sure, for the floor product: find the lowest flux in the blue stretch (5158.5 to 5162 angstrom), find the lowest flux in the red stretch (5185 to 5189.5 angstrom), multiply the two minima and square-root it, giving 1.08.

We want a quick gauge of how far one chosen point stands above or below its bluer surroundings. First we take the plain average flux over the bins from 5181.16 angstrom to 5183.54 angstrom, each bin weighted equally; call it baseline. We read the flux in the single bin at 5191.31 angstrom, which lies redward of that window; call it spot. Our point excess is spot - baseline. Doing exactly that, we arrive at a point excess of -0.011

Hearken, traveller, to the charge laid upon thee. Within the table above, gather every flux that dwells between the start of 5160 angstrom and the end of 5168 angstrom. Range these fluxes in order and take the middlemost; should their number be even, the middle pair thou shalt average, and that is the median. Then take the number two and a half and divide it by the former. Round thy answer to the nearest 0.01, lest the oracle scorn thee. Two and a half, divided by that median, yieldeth 2.31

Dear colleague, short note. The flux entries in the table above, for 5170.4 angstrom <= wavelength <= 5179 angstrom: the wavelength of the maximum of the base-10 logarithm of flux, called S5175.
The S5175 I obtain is 5174.60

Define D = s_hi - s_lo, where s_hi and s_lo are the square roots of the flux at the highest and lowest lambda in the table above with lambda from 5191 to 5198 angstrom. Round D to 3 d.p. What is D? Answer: 0.017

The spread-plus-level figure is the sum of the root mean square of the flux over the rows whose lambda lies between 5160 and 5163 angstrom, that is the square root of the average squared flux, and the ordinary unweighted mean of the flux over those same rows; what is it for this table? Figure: 2.19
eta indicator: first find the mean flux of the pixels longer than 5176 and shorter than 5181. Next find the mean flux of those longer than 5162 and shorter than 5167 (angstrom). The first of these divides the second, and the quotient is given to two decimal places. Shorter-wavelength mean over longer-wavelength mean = 0.95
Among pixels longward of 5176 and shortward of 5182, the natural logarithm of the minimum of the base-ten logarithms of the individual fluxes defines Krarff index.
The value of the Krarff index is -3.2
